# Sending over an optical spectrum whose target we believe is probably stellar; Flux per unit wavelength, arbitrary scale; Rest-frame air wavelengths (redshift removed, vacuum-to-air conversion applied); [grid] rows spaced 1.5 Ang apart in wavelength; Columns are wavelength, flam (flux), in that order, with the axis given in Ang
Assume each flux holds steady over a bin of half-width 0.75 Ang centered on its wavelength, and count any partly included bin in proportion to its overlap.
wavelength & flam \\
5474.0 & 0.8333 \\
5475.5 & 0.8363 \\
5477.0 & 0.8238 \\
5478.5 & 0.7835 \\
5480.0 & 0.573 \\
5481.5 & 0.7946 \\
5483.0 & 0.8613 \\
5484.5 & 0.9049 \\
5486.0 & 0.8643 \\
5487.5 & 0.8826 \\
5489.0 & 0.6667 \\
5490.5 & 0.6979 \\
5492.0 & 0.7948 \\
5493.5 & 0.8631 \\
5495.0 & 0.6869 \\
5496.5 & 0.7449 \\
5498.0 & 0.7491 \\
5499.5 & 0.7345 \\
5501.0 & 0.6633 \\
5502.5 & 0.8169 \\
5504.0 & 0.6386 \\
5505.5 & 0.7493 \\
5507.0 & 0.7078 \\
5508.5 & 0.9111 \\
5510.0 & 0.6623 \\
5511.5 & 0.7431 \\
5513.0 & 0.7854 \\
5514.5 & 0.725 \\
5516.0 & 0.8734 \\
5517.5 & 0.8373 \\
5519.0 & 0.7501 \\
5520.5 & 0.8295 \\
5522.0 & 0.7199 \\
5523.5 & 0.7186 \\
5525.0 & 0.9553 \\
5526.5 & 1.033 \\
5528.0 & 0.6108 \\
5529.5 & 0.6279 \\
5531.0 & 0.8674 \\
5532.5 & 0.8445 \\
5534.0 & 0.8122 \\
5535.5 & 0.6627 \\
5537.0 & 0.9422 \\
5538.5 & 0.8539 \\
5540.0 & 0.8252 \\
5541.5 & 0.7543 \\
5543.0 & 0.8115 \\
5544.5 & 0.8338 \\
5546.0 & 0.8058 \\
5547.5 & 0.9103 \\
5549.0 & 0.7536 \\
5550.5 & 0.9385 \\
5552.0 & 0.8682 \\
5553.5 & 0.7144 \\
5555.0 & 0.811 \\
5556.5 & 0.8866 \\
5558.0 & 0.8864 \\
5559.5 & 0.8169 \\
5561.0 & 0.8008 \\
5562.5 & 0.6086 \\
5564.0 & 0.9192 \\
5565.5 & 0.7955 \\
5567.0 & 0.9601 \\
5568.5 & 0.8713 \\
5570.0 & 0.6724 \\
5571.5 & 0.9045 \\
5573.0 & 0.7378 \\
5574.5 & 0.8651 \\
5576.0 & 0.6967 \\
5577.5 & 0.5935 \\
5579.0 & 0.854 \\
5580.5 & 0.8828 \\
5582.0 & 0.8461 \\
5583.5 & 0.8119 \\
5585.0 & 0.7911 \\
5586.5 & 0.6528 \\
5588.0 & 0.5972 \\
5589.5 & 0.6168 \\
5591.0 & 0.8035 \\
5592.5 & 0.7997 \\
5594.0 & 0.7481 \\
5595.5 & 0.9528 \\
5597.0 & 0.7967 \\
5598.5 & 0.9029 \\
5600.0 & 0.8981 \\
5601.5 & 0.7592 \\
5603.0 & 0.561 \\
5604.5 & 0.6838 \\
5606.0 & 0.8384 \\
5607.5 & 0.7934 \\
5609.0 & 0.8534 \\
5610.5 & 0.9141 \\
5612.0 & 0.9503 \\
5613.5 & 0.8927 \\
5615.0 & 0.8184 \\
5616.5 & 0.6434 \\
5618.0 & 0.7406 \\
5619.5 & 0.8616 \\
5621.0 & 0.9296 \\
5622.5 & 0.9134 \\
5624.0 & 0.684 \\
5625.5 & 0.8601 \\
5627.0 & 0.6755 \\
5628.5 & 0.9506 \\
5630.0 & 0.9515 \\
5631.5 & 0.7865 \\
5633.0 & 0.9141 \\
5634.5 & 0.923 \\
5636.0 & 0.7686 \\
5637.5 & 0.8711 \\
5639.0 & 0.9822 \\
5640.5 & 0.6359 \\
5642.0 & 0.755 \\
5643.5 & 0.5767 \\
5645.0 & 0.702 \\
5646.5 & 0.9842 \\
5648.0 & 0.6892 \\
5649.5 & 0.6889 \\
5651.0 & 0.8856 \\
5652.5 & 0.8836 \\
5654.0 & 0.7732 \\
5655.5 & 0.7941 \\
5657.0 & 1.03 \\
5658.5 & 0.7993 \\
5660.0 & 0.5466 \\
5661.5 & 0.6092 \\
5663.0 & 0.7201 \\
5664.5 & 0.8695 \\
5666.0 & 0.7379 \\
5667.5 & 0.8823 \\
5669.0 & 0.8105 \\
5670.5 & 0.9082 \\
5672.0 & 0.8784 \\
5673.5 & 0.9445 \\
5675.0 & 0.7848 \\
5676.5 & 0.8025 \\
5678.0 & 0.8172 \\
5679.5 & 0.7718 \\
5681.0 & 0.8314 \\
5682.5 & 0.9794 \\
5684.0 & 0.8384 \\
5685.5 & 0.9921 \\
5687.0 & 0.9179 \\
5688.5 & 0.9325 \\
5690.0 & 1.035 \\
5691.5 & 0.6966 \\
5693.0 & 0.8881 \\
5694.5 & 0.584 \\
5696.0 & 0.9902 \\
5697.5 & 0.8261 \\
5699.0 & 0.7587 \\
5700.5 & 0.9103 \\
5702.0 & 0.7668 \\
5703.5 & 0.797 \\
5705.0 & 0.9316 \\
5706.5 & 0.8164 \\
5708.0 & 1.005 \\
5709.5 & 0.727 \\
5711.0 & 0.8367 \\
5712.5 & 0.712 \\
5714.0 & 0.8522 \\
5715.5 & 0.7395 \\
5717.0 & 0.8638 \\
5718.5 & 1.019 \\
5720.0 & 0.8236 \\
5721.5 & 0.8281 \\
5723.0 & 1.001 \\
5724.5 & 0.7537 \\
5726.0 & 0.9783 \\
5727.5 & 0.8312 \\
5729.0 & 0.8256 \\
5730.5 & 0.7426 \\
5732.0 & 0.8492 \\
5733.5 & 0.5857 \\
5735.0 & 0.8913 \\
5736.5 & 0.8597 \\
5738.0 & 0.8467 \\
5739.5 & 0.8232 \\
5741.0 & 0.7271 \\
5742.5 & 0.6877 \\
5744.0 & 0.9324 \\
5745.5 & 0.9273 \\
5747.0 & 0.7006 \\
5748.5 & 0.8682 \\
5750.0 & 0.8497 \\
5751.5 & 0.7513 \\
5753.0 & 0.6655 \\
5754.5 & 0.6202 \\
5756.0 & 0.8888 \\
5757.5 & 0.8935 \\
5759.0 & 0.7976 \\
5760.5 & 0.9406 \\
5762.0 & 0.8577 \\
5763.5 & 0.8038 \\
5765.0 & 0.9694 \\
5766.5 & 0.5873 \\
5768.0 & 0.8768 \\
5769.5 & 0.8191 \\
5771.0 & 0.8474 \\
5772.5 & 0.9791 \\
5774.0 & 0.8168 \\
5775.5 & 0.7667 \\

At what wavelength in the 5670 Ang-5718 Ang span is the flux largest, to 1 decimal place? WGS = 5690.0 Ang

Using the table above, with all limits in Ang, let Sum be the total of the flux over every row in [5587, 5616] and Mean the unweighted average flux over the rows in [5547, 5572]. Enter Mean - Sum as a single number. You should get -14.4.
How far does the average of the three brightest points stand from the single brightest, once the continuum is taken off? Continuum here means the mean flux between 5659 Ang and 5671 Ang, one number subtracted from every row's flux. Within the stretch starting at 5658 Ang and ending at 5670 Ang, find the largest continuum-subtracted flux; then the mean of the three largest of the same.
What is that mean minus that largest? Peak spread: -0.028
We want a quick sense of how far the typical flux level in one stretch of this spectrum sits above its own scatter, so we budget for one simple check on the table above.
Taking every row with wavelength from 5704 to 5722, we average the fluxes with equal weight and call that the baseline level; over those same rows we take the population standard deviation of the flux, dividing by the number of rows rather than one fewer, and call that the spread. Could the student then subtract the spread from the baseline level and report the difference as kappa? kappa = 0.751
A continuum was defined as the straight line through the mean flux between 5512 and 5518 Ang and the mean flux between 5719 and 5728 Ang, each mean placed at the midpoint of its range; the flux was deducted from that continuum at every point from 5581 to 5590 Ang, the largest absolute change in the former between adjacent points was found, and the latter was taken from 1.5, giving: 1.36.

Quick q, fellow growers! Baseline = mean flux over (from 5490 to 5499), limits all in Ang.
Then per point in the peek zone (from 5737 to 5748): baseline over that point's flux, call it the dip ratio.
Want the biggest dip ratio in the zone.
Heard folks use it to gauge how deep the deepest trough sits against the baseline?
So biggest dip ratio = 1.10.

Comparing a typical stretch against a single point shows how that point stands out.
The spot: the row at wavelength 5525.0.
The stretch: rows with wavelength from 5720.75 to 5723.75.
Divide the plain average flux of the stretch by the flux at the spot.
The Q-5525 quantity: 0.96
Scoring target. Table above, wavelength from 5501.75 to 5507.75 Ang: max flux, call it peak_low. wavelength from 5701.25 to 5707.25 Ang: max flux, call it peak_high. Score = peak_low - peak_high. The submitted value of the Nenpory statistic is -0.11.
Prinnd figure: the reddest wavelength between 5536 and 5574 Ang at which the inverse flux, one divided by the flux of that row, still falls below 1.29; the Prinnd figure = 5571.5 Ang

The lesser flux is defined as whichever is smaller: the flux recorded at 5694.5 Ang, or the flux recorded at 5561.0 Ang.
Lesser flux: 0.58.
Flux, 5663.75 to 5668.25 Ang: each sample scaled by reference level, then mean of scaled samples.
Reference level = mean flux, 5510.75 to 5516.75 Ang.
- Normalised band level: 1.06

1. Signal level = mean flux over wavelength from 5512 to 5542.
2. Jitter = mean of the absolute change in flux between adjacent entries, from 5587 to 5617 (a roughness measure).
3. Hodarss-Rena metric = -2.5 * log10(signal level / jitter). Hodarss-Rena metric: -2.28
